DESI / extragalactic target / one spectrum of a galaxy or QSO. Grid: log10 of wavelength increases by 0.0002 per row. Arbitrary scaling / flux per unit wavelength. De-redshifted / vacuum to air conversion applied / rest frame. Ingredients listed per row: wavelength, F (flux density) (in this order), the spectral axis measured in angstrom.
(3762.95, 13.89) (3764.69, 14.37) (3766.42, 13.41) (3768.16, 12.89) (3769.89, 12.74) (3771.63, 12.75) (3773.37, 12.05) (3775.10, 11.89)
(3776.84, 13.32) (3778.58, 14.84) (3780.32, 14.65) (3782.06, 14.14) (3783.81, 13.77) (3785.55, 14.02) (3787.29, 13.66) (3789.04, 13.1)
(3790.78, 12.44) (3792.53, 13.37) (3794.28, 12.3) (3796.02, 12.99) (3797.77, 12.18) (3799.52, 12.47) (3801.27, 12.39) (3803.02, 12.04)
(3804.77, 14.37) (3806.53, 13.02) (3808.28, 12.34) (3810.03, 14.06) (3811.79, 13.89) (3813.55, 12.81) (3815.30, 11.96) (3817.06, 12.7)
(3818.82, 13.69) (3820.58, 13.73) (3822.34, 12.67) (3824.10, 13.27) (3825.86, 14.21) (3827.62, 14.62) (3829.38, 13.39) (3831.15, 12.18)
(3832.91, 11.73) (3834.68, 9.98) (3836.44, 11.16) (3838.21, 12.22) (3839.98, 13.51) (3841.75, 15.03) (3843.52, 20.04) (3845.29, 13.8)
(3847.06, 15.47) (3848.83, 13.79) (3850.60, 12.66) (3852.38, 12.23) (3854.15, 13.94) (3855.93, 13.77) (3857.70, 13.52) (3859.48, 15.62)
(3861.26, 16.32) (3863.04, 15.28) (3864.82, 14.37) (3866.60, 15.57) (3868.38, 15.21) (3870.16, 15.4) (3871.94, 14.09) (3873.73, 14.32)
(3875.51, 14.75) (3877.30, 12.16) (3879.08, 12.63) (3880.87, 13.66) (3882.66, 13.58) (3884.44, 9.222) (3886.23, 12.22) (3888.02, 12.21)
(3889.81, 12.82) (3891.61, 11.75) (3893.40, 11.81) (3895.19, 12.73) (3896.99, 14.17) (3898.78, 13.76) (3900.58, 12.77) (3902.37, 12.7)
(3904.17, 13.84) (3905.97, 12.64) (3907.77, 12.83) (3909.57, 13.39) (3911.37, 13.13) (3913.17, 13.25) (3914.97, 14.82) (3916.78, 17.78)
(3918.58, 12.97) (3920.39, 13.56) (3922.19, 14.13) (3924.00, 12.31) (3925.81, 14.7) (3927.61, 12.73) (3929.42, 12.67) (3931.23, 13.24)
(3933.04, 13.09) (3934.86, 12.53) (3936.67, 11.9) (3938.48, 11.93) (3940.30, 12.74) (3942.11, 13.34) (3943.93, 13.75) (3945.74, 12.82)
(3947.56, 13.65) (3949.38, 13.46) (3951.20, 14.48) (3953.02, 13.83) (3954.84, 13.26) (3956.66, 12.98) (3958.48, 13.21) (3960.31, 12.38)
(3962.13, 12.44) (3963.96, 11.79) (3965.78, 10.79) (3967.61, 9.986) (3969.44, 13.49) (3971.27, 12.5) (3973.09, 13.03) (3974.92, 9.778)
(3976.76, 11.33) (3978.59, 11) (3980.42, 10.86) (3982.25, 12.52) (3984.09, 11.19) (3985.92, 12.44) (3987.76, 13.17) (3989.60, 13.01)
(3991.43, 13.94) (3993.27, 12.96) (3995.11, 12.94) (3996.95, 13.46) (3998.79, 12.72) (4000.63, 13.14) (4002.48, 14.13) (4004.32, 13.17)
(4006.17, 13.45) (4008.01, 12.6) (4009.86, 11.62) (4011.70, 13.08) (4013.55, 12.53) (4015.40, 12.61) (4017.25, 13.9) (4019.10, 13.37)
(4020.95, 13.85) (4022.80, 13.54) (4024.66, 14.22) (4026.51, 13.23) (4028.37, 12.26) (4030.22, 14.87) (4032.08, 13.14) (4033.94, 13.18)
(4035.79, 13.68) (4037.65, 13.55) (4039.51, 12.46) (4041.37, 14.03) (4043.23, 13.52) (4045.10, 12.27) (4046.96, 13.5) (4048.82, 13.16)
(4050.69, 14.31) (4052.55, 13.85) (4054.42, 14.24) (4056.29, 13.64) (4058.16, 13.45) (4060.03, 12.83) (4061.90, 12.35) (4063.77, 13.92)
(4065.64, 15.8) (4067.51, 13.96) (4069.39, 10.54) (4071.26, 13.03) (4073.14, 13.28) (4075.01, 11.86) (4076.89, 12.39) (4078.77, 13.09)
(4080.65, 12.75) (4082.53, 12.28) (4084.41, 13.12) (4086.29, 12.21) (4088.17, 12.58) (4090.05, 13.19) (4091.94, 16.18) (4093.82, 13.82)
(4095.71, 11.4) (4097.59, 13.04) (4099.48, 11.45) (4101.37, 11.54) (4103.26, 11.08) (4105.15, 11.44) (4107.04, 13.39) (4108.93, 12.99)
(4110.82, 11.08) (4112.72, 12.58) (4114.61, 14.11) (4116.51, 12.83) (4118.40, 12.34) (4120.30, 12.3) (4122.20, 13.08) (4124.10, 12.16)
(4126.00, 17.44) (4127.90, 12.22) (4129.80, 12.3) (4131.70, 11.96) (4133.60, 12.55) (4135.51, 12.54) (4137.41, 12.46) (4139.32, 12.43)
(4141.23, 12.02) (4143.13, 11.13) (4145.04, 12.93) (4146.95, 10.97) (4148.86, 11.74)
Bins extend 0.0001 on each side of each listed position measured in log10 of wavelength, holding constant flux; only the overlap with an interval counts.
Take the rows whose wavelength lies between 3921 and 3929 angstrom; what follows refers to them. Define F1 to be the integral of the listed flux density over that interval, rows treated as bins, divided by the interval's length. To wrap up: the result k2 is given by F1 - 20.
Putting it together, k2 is -6.57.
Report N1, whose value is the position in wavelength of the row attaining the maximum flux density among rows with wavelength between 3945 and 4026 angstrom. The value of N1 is 3951.20 angstrom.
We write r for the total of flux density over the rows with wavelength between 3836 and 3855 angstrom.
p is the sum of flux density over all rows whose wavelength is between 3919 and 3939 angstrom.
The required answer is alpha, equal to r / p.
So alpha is 1.08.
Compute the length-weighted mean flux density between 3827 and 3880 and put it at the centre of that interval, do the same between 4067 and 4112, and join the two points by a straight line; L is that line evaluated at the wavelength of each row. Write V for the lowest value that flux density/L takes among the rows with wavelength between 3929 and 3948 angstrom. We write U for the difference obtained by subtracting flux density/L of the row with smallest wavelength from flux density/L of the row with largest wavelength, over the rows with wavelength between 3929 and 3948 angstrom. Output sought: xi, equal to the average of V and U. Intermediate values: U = 0.081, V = 0.88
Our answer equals 0.48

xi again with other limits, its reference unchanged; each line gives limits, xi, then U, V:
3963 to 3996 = 0.42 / 0.100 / 0.74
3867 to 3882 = 0.39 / -0.106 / 0.88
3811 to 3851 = 0.32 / -0.072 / 0.71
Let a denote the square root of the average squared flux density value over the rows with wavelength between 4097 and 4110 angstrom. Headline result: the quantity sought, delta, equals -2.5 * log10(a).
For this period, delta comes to -2.71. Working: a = 12.2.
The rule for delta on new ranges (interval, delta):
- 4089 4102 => -2.79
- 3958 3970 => -2.70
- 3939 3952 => -2.82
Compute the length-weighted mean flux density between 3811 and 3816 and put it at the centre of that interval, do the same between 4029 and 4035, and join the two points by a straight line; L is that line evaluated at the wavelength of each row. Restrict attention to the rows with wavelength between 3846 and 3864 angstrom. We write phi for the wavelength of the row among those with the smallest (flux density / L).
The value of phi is 3852.38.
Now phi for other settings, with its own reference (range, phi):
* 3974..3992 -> 3974.92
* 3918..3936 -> 3924.00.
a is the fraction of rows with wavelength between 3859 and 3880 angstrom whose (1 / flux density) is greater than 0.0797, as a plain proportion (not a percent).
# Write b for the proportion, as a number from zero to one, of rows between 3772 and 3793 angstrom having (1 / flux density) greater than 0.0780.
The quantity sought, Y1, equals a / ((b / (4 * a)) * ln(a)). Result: -0.04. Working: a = 0.08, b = 0.25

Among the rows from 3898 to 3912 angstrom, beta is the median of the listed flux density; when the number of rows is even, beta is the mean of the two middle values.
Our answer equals 13.0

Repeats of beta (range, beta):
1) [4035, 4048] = 13.5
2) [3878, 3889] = 12.4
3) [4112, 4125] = 12.6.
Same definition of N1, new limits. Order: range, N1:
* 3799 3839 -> 3827.62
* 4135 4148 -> 4145.04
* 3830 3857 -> 3843.52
